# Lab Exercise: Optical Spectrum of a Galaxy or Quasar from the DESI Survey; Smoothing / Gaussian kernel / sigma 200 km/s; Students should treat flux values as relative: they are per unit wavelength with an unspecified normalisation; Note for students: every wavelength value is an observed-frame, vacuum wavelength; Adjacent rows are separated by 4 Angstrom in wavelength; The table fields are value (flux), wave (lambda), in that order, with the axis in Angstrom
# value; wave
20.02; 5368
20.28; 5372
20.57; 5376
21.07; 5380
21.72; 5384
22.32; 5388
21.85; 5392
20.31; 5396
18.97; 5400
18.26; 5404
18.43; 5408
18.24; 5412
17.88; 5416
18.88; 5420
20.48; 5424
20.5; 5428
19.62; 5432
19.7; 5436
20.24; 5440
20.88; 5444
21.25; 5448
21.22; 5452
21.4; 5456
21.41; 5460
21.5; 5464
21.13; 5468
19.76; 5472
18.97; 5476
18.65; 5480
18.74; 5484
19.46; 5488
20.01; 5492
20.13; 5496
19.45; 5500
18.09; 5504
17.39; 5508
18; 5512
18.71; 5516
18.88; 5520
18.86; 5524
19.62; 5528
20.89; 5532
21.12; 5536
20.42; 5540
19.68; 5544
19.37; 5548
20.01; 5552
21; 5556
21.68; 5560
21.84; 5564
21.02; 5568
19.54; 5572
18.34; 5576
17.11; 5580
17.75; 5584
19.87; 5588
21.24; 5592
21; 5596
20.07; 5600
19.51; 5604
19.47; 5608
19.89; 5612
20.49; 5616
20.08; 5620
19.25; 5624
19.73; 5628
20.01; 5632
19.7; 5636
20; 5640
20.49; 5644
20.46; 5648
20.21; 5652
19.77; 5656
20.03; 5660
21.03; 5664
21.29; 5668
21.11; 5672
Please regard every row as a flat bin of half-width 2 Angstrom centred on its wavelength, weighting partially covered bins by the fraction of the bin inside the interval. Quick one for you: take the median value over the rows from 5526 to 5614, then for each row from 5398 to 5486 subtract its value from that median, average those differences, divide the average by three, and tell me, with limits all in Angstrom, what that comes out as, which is 0.04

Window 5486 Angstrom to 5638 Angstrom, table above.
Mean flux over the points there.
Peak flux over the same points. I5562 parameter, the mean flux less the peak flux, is -2.1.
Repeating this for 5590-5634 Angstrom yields -1.2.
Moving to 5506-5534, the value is -2.0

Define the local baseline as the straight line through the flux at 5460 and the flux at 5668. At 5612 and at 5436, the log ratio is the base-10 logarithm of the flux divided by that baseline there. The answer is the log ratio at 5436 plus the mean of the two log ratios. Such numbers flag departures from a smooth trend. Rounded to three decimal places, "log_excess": -0.070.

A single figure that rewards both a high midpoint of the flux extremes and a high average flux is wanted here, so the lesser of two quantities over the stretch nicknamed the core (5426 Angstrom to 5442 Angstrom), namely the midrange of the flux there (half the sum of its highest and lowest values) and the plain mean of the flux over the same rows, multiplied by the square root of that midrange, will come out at 89.6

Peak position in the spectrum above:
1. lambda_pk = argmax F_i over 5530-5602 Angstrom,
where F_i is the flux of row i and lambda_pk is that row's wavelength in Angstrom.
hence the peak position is 5564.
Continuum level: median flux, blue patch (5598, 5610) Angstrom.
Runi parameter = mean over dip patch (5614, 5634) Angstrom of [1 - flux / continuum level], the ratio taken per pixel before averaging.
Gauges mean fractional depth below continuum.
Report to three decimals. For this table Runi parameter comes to -0.021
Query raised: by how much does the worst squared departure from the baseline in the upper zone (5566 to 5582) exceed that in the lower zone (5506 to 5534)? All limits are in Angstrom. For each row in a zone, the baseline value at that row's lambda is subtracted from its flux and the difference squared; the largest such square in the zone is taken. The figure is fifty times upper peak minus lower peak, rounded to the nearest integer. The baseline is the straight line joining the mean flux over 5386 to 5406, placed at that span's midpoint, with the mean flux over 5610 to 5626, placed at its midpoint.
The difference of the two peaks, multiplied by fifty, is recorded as 41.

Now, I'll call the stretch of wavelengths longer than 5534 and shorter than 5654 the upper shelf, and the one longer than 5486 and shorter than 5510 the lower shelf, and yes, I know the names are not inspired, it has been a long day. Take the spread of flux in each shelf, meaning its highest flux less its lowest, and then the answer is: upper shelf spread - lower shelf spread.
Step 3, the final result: 2.0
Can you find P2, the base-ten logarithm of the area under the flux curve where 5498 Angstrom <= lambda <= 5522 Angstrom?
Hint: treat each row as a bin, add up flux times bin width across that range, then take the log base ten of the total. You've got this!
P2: 2.65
